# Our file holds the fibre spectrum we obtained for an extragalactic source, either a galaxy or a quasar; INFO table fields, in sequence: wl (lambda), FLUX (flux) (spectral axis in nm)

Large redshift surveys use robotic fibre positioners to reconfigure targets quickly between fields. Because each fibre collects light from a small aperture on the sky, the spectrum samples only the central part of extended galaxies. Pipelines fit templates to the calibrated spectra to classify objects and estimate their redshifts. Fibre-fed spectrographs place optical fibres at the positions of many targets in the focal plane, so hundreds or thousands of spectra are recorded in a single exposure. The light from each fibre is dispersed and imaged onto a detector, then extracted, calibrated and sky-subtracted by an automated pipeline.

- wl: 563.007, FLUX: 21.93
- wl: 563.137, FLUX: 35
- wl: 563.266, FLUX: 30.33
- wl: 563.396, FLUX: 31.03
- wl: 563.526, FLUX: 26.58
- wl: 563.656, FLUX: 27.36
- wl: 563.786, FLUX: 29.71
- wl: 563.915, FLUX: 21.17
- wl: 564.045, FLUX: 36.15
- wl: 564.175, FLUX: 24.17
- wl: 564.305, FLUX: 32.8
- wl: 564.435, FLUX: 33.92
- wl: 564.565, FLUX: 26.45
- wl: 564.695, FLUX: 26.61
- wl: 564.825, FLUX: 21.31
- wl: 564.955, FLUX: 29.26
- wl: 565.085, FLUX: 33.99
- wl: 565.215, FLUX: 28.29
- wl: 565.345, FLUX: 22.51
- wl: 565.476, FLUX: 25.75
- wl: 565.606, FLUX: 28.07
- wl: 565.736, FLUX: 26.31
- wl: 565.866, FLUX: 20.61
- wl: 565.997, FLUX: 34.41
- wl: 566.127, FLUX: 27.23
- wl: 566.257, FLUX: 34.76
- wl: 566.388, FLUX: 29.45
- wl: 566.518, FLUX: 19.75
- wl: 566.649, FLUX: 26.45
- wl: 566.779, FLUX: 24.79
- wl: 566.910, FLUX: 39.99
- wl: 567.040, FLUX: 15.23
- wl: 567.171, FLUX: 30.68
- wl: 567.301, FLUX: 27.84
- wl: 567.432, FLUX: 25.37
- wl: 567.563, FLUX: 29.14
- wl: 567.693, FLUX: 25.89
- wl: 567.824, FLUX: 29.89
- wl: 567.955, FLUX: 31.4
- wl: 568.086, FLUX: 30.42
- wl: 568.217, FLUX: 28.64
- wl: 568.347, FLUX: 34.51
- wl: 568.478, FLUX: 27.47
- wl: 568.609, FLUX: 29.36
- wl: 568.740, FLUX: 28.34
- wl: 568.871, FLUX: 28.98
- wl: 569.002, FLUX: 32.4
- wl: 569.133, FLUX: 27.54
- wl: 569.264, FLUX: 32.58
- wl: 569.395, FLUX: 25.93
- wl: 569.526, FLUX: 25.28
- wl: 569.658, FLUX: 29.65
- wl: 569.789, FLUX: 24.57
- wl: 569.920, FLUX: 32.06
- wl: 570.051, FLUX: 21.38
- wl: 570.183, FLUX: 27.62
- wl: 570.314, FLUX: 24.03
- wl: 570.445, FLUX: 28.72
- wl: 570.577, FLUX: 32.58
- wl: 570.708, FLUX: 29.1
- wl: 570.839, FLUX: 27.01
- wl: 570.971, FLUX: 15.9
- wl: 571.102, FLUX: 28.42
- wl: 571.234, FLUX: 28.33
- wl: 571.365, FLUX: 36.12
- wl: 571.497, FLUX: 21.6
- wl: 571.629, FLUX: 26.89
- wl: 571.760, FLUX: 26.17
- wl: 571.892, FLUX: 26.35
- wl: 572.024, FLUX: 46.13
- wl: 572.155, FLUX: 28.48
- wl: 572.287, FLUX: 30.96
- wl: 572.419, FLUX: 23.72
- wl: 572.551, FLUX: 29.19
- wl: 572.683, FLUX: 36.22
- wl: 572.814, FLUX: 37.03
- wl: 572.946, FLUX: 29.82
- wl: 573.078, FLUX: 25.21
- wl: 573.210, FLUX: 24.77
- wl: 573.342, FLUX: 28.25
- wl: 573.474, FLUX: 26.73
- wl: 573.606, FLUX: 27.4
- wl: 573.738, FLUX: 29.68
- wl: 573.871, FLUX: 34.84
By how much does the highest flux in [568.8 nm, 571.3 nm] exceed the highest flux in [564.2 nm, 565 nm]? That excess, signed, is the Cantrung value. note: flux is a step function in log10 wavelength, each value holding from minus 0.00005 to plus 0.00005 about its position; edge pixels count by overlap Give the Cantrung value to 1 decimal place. -1.3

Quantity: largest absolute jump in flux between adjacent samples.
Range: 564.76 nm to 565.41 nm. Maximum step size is 8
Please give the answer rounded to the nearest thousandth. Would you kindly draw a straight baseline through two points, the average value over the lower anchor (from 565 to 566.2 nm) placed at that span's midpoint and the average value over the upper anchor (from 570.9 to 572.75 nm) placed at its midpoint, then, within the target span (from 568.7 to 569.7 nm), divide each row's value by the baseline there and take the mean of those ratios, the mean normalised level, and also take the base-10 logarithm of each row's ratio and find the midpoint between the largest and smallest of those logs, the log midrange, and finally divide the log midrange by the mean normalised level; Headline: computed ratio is 0.005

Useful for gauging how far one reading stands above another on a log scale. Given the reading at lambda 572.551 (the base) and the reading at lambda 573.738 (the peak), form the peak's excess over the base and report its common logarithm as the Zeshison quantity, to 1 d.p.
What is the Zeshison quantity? -0.3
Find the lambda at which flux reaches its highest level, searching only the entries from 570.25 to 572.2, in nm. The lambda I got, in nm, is 572.024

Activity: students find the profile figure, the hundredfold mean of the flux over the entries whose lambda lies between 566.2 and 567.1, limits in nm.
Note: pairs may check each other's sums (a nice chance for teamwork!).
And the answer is 2720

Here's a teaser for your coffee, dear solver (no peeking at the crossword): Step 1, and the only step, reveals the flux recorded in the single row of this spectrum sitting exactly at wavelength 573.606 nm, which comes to 27.4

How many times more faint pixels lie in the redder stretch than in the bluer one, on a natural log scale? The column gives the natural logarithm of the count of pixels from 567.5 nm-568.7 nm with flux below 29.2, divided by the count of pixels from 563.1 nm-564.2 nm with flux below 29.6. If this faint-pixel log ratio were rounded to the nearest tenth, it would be 0.0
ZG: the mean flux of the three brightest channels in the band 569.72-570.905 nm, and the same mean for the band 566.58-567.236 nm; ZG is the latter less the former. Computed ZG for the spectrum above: 1.1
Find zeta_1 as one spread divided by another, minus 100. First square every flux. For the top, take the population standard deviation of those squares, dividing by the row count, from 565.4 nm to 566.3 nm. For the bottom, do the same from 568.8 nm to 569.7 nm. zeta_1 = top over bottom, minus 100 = -98.3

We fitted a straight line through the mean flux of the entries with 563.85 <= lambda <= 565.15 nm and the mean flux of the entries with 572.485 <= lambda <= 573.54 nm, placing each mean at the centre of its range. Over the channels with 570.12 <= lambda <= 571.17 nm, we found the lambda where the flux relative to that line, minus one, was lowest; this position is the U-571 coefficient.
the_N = 570.971 nm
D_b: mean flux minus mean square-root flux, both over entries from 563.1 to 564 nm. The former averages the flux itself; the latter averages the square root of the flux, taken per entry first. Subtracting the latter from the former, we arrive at 23.4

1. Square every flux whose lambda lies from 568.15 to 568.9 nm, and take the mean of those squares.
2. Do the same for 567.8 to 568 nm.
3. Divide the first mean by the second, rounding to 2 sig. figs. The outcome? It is 0.93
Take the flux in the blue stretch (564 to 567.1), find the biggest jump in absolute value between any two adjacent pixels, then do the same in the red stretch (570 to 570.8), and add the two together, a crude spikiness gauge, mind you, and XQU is 31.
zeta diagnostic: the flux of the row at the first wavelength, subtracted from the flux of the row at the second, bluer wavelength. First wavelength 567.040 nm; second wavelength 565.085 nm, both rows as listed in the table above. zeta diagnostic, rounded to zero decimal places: 19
